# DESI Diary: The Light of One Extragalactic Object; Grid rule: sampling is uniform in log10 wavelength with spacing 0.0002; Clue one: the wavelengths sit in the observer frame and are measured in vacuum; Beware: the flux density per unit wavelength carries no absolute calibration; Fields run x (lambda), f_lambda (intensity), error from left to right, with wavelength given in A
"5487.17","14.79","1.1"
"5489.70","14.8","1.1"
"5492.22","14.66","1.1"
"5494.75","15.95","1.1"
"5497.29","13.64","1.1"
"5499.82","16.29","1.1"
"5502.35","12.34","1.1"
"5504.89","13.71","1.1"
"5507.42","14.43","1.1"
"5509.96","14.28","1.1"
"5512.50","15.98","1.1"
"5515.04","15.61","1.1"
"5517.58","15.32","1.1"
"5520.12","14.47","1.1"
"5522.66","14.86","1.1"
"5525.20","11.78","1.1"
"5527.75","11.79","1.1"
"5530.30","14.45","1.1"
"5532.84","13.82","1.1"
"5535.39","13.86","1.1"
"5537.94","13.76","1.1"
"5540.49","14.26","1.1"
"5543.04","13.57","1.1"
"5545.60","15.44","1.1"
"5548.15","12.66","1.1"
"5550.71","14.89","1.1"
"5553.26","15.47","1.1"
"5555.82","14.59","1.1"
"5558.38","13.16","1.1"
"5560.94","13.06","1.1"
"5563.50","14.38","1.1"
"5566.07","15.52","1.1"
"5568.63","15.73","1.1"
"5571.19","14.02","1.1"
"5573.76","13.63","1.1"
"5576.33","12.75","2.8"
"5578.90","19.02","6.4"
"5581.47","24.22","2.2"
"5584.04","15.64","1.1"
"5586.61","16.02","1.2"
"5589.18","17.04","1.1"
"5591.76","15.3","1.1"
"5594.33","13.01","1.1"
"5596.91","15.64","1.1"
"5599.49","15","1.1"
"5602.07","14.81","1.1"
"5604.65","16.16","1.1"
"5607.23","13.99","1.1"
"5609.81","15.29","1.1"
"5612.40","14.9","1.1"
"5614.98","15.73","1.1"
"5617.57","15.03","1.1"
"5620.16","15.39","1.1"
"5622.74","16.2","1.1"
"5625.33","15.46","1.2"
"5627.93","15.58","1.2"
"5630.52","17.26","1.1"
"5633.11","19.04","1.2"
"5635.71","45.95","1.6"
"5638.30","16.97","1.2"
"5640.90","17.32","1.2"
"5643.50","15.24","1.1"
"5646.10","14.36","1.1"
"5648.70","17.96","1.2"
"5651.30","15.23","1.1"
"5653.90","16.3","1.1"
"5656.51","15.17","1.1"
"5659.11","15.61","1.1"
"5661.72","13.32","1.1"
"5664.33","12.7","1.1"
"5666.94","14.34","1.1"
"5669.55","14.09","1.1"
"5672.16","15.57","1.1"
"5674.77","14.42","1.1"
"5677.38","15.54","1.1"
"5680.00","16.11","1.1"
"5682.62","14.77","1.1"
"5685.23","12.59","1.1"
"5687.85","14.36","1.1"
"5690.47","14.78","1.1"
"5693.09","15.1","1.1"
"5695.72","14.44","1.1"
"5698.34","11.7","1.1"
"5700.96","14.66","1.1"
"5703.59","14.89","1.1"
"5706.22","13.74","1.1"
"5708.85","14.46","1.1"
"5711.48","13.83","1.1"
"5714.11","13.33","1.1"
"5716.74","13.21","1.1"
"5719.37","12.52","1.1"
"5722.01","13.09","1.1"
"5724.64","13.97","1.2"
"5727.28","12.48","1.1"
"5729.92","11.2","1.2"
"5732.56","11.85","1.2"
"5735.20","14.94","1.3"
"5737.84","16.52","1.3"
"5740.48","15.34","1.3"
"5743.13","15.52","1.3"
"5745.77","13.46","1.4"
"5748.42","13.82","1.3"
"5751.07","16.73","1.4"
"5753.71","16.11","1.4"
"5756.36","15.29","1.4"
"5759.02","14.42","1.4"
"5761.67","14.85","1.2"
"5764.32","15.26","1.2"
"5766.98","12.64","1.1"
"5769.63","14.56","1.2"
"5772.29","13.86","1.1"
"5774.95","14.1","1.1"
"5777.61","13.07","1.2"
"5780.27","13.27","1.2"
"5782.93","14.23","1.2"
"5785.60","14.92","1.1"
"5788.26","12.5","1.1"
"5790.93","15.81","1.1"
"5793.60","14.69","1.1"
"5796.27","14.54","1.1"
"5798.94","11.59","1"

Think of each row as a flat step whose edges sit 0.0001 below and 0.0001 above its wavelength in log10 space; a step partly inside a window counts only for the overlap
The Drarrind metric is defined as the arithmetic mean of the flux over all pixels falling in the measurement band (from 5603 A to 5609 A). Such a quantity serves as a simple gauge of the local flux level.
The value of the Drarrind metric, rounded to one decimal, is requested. 15.1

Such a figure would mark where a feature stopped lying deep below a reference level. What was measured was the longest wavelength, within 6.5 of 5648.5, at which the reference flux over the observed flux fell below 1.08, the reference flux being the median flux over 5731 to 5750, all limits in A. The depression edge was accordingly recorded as 5653.90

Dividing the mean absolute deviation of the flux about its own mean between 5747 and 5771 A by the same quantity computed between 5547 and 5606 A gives 0.58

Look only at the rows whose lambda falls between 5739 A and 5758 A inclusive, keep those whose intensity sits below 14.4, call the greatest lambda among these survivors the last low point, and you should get 5748.42 A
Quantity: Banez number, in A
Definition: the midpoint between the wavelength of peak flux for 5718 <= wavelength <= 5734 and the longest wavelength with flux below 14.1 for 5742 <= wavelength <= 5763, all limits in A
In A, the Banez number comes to 5736.5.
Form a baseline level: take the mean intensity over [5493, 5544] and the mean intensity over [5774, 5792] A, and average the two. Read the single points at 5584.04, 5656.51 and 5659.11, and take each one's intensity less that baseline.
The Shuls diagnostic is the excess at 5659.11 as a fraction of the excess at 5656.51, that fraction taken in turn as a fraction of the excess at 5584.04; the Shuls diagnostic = 0.9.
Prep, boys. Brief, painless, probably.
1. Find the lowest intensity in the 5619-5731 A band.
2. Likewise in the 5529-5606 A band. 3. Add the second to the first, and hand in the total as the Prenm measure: 23.9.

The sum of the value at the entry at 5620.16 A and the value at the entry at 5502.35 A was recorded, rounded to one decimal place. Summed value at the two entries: 27.7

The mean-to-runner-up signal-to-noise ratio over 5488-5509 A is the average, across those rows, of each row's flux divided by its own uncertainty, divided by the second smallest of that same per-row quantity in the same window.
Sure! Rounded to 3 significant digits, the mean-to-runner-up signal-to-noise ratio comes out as 1.06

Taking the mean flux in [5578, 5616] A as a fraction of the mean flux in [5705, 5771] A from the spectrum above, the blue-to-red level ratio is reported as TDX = 1.14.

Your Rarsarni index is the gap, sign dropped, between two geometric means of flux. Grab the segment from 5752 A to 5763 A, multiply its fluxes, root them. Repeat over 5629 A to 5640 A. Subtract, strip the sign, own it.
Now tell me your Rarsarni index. 7.3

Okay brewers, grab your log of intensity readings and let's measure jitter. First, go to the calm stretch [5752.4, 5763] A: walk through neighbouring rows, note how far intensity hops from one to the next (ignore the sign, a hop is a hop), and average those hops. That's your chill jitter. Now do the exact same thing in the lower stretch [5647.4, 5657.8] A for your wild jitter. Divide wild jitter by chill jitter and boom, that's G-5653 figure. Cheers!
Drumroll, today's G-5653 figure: 2.3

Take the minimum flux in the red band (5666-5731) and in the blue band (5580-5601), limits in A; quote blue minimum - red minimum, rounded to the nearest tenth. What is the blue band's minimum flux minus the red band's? 1.8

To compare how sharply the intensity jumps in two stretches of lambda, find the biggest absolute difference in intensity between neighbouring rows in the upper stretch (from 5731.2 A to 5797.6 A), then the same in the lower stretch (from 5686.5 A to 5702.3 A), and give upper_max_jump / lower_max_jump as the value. 1.1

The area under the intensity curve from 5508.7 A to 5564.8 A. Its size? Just 794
